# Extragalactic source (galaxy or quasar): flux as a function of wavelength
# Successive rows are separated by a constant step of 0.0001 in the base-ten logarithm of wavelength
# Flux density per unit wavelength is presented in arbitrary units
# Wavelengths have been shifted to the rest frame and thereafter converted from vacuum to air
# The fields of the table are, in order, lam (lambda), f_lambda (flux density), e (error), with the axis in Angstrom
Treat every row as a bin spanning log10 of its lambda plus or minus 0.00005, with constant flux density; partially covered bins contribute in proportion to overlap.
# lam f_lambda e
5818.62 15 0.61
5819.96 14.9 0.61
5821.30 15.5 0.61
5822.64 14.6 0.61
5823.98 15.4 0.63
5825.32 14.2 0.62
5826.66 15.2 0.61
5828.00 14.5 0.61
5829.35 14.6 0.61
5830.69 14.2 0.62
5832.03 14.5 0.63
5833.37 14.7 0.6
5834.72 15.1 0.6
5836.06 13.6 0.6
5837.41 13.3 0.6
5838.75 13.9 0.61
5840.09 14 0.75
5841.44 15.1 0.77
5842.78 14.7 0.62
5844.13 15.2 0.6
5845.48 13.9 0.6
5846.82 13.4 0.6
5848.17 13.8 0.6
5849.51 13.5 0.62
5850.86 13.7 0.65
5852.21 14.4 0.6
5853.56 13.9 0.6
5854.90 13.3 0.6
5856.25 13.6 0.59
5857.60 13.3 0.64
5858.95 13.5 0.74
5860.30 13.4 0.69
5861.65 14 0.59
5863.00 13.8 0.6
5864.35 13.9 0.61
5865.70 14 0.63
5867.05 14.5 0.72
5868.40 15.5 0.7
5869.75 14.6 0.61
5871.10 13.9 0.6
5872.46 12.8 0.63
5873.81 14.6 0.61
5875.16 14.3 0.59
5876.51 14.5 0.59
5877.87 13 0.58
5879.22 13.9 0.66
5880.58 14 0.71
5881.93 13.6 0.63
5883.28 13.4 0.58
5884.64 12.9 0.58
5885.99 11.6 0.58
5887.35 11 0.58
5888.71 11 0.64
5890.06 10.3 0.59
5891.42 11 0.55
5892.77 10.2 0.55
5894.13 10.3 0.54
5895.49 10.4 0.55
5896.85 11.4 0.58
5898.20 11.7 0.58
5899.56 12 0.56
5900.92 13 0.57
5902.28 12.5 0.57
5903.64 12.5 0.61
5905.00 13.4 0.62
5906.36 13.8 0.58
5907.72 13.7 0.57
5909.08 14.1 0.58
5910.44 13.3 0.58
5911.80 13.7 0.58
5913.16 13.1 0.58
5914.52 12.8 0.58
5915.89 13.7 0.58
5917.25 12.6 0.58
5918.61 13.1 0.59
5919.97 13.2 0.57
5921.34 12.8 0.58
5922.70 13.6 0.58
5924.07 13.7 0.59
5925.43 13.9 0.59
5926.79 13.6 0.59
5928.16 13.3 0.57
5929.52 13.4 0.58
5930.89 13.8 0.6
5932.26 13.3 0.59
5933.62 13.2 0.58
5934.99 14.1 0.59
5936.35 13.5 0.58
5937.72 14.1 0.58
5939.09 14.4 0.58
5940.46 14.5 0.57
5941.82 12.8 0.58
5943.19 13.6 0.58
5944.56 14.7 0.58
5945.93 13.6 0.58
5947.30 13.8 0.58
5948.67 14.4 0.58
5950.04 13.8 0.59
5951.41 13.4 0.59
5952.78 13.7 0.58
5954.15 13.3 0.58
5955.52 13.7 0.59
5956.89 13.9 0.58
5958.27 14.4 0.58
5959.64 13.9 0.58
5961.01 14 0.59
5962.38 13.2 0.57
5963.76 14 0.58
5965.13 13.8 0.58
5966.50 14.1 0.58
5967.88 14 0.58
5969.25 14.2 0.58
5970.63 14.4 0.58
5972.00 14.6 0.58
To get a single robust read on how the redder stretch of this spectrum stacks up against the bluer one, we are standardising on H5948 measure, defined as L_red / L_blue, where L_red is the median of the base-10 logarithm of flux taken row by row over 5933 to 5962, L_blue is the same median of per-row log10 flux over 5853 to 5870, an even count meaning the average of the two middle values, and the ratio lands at 0.997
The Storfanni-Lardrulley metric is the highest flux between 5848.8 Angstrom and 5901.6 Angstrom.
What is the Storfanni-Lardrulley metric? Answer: 15.5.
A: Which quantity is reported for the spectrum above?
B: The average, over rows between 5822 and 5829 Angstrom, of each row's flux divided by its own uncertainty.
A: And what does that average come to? 24.0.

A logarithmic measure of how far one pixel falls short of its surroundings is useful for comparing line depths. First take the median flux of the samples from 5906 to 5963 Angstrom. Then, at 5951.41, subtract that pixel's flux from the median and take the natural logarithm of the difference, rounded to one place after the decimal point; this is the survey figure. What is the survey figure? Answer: -1.2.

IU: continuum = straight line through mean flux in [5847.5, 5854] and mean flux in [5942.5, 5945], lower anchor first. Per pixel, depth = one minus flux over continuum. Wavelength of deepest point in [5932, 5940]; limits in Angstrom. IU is 5933.62 Angstrom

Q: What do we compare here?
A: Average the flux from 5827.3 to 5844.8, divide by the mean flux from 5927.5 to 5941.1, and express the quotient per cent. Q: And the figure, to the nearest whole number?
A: 105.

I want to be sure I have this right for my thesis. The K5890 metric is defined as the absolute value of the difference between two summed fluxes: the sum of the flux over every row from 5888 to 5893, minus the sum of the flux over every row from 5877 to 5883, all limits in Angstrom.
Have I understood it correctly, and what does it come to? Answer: 12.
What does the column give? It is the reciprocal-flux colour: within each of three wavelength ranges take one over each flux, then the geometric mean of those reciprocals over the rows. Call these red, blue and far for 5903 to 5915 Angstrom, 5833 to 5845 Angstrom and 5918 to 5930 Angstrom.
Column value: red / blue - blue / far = 0.14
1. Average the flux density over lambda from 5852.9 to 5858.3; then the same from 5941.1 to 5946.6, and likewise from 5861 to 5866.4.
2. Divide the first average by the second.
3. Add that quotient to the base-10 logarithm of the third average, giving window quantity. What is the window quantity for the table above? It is 2.13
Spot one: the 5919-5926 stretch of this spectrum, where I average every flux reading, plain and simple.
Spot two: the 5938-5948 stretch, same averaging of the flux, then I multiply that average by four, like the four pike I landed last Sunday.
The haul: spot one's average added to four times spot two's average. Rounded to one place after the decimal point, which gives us 69.1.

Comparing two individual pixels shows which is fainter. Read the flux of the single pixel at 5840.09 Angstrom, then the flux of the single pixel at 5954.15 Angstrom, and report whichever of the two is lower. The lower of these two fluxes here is 13.3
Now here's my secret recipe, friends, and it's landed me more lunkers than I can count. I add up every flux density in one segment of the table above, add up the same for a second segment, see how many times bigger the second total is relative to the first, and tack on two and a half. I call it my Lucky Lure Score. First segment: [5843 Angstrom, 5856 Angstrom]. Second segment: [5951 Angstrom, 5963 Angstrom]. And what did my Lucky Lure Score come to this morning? 3.49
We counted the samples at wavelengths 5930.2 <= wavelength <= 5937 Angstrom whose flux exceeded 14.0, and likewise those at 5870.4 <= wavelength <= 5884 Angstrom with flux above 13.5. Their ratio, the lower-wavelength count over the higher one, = 7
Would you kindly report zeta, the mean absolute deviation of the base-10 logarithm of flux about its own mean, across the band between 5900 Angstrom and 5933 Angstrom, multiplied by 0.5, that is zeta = 0.0061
